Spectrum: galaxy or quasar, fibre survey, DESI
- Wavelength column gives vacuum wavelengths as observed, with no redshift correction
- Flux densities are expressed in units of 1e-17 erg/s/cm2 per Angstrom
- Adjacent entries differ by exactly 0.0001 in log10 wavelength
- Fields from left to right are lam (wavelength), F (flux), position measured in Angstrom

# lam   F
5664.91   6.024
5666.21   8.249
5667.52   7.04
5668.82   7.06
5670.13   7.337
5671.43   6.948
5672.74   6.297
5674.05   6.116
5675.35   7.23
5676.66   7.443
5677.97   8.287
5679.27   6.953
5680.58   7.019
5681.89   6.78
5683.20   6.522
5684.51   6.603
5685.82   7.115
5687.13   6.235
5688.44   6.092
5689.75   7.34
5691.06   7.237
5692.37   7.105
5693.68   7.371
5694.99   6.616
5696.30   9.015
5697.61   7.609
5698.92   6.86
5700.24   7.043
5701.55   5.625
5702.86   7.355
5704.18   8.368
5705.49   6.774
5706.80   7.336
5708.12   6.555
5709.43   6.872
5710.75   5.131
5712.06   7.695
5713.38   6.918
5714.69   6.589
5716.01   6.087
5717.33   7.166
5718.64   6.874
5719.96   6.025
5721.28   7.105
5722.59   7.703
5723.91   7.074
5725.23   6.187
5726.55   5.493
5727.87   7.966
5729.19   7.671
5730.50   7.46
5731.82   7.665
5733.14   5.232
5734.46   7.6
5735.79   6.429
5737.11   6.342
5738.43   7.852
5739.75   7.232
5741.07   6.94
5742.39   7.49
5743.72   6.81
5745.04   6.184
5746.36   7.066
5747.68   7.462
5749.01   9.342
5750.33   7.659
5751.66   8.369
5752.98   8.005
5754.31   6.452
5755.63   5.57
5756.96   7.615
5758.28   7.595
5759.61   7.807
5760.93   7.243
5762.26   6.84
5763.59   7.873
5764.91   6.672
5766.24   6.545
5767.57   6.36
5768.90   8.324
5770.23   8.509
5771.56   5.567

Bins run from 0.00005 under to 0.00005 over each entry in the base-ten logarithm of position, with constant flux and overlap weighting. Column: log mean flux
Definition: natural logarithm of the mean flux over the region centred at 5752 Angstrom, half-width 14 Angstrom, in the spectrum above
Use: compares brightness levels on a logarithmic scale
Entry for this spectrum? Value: 1.99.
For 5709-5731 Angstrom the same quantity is 1.92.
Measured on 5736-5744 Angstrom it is 1.96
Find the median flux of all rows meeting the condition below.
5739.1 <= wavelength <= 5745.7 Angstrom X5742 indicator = 6.9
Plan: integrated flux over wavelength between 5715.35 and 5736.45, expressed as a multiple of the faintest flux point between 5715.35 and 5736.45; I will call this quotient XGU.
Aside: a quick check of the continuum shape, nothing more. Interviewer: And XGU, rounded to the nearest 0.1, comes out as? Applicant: 27.7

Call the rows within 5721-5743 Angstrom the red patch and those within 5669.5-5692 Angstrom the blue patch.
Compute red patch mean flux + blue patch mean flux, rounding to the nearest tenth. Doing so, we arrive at 13.9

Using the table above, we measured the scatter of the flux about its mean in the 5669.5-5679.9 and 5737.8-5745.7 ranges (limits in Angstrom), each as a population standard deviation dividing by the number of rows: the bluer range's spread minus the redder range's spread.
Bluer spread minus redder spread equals 0.11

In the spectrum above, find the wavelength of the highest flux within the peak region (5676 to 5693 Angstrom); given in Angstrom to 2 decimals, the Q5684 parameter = 5677.97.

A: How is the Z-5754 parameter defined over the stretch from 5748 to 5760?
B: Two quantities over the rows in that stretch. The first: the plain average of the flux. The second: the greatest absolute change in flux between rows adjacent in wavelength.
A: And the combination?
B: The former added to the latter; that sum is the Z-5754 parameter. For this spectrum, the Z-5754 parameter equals 9.6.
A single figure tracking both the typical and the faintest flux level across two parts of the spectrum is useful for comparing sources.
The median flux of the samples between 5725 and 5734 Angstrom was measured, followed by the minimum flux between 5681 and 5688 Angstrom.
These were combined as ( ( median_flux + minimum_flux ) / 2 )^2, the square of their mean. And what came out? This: 46.9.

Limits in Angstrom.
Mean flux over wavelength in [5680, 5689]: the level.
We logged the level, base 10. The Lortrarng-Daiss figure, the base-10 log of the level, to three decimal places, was 0.821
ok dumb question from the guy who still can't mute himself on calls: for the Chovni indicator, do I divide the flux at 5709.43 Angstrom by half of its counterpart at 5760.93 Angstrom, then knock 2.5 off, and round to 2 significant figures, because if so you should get -0.60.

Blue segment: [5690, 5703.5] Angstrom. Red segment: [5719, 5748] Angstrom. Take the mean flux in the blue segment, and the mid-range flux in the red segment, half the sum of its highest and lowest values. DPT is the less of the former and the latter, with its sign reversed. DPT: -6.6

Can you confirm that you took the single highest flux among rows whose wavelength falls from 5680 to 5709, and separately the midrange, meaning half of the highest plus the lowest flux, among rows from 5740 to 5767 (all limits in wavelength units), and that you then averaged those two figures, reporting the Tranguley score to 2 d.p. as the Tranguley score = 8.24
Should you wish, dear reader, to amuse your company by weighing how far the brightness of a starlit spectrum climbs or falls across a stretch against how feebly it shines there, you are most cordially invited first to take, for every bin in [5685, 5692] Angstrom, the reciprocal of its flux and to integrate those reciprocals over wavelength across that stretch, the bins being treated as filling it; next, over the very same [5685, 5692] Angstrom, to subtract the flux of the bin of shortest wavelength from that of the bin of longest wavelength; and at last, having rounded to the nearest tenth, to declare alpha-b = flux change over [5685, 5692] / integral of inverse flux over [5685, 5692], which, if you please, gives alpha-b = 0.1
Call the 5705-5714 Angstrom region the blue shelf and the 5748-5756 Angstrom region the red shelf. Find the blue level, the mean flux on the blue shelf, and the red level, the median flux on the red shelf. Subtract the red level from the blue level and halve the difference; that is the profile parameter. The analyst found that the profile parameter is -0.54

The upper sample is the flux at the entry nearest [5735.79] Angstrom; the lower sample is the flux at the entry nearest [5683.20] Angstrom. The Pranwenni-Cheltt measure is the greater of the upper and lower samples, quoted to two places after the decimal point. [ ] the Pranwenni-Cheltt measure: 6.52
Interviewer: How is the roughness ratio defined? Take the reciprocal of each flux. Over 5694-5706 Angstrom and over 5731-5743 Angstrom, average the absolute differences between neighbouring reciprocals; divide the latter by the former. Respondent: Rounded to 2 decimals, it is 1.01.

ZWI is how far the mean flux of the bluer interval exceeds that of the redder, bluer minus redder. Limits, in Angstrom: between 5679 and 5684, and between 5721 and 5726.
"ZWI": -0.2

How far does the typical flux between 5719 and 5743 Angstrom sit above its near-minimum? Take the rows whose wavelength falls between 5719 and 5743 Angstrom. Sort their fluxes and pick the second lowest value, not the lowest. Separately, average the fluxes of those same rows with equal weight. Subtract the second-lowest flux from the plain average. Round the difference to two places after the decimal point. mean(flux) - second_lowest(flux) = 1.48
